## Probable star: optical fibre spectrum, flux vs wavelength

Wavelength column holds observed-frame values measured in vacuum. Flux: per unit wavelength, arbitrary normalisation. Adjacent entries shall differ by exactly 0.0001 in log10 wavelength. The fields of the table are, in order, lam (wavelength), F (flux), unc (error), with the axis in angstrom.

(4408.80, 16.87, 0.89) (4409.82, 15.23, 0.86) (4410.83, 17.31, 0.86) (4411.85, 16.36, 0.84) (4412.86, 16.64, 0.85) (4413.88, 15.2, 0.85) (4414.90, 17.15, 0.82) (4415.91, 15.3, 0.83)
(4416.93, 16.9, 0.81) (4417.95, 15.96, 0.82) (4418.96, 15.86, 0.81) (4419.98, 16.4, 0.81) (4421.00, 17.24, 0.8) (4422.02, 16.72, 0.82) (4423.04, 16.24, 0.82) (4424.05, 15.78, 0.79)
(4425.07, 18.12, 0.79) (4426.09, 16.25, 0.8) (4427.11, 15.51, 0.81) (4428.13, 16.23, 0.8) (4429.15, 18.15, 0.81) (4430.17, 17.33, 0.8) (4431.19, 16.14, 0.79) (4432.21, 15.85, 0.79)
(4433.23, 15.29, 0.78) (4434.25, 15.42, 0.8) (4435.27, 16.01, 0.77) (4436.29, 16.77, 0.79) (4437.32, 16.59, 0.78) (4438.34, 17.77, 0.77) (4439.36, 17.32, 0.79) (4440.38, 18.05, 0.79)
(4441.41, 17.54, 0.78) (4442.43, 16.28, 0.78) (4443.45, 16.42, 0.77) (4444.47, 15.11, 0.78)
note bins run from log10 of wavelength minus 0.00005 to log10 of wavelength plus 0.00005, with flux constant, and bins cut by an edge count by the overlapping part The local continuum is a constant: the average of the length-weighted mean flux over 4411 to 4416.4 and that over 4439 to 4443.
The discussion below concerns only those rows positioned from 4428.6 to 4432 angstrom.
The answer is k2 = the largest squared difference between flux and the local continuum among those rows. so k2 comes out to 2.0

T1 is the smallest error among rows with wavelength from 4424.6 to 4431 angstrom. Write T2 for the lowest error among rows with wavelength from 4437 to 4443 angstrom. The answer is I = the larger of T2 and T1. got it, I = 0.790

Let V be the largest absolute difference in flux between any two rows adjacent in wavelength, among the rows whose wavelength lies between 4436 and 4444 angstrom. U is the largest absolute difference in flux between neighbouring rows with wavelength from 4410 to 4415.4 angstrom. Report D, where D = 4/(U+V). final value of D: 1.25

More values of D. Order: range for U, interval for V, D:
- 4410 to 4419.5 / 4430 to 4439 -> 1.27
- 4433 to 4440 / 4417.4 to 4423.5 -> 1.98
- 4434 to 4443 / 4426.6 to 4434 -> 1.26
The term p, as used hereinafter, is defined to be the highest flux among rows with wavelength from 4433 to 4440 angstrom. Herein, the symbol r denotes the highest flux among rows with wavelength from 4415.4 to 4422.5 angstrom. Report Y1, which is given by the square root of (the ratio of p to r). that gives 1.02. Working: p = 17.77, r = 17.24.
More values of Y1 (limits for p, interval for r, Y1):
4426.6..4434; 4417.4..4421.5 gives 1.03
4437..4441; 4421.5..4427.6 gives 1.00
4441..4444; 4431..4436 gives 1.04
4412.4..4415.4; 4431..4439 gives 0.98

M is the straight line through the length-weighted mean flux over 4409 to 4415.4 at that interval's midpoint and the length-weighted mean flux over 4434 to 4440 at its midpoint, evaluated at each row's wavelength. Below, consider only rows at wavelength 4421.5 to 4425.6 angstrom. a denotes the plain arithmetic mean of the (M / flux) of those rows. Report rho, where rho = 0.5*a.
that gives 0.495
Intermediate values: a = 0.99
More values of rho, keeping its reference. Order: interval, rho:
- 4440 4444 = 0.493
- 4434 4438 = 0.516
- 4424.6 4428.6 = 0.503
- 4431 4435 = 0.532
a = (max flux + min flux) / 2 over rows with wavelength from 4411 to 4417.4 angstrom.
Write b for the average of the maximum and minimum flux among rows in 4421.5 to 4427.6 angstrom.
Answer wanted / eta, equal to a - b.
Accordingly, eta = -0.6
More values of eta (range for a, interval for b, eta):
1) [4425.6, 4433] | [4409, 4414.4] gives 0.6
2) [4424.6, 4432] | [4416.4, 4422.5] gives 0.3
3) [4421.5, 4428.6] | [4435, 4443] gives -0.2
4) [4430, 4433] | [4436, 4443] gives -0.6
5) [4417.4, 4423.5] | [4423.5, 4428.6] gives -0.3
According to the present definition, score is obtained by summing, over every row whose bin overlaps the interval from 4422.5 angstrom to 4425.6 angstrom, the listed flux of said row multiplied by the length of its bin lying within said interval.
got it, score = 52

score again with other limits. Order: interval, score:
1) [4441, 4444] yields 50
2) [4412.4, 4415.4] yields 49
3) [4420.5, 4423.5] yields 50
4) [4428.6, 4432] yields 58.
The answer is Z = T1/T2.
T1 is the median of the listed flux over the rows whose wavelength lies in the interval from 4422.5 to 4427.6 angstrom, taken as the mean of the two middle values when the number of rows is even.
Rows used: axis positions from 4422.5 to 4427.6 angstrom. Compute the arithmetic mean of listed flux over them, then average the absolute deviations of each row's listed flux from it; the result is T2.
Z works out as 23.3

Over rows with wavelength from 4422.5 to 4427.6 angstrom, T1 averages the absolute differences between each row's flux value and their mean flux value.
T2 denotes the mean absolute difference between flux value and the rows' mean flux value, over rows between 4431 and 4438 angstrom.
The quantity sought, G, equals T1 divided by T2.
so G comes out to 1.66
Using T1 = 0.70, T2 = 0.42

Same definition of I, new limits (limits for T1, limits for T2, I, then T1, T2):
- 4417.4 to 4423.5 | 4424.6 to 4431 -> 0.800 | 0.80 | 0.790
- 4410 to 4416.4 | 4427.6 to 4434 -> 0.820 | 0.82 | 0.780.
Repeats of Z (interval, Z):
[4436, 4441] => 34.9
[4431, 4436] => 51.2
